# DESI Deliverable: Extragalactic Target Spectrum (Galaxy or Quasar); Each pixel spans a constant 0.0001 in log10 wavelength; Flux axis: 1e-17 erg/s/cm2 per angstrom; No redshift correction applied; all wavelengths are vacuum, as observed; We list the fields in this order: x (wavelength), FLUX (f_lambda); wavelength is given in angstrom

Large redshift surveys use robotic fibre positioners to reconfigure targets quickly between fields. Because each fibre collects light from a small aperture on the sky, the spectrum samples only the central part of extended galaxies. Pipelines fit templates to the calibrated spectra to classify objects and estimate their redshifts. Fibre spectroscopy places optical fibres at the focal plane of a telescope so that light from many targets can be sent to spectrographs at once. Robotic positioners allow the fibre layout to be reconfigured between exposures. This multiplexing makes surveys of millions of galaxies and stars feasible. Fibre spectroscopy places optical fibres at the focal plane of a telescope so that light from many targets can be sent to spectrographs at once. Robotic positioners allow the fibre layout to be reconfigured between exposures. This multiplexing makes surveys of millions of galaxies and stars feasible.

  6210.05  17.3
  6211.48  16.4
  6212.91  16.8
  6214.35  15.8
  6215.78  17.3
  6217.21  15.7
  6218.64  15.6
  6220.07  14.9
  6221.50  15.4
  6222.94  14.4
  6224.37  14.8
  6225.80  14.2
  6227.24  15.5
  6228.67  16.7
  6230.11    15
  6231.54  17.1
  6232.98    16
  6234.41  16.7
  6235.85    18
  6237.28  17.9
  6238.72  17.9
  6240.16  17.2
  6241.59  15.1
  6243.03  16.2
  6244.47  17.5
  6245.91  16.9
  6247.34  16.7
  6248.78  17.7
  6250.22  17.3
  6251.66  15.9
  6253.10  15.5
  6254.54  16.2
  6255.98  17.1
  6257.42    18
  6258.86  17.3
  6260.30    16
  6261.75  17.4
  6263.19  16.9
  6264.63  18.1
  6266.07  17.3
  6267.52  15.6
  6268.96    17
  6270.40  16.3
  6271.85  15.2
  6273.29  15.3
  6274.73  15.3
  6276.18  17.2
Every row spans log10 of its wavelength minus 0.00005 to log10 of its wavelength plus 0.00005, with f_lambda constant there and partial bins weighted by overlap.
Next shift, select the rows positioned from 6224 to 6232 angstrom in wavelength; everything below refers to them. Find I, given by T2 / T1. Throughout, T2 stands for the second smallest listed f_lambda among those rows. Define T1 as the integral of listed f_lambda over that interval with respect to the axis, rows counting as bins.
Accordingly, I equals 0.119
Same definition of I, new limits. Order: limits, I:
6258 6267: 0.110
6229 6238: 0.106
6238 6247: 0.107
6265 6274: 0.105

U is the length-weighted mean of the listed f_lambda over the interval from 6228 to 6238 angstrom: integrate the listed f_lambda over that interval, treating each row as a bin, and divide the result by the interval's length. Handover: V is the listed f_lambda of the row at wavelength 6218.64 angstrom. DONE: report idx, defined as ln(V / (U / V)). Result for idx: 2.67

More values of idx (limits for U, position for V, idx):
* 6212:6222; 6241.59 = 2.66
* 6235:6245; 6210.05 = 2.86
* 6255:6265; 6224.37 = 2.54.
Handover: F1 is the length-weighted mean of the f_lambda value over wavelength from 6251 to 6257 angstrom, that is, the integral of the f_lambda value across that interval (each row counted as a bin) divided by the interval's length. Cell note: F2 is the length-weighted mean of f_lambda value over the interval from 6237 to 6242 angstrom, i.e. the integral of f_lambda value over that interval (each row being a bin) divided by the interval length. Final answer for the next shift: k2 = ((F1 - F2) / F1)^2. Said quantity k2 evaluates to 0.0024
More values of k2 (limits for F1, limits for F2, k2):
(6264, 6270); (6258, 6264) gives 0.0000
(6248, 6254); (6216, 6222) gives 0.0037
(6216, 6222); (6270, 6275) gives 0.0000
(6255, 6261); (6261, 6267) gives 0.0002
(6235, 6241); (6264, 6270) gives 0.0017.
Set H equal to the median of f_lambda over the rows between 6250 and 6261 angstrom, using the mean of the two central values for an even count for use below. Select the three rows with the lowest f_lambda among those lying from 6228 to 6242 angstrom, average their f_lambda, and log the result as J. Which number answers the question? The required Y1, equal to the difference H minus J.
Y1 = 1.3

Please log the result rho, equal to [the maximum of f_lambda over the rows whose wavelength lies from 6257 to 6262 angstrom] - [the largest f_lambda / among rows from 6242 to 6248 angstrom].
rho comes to 0.5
